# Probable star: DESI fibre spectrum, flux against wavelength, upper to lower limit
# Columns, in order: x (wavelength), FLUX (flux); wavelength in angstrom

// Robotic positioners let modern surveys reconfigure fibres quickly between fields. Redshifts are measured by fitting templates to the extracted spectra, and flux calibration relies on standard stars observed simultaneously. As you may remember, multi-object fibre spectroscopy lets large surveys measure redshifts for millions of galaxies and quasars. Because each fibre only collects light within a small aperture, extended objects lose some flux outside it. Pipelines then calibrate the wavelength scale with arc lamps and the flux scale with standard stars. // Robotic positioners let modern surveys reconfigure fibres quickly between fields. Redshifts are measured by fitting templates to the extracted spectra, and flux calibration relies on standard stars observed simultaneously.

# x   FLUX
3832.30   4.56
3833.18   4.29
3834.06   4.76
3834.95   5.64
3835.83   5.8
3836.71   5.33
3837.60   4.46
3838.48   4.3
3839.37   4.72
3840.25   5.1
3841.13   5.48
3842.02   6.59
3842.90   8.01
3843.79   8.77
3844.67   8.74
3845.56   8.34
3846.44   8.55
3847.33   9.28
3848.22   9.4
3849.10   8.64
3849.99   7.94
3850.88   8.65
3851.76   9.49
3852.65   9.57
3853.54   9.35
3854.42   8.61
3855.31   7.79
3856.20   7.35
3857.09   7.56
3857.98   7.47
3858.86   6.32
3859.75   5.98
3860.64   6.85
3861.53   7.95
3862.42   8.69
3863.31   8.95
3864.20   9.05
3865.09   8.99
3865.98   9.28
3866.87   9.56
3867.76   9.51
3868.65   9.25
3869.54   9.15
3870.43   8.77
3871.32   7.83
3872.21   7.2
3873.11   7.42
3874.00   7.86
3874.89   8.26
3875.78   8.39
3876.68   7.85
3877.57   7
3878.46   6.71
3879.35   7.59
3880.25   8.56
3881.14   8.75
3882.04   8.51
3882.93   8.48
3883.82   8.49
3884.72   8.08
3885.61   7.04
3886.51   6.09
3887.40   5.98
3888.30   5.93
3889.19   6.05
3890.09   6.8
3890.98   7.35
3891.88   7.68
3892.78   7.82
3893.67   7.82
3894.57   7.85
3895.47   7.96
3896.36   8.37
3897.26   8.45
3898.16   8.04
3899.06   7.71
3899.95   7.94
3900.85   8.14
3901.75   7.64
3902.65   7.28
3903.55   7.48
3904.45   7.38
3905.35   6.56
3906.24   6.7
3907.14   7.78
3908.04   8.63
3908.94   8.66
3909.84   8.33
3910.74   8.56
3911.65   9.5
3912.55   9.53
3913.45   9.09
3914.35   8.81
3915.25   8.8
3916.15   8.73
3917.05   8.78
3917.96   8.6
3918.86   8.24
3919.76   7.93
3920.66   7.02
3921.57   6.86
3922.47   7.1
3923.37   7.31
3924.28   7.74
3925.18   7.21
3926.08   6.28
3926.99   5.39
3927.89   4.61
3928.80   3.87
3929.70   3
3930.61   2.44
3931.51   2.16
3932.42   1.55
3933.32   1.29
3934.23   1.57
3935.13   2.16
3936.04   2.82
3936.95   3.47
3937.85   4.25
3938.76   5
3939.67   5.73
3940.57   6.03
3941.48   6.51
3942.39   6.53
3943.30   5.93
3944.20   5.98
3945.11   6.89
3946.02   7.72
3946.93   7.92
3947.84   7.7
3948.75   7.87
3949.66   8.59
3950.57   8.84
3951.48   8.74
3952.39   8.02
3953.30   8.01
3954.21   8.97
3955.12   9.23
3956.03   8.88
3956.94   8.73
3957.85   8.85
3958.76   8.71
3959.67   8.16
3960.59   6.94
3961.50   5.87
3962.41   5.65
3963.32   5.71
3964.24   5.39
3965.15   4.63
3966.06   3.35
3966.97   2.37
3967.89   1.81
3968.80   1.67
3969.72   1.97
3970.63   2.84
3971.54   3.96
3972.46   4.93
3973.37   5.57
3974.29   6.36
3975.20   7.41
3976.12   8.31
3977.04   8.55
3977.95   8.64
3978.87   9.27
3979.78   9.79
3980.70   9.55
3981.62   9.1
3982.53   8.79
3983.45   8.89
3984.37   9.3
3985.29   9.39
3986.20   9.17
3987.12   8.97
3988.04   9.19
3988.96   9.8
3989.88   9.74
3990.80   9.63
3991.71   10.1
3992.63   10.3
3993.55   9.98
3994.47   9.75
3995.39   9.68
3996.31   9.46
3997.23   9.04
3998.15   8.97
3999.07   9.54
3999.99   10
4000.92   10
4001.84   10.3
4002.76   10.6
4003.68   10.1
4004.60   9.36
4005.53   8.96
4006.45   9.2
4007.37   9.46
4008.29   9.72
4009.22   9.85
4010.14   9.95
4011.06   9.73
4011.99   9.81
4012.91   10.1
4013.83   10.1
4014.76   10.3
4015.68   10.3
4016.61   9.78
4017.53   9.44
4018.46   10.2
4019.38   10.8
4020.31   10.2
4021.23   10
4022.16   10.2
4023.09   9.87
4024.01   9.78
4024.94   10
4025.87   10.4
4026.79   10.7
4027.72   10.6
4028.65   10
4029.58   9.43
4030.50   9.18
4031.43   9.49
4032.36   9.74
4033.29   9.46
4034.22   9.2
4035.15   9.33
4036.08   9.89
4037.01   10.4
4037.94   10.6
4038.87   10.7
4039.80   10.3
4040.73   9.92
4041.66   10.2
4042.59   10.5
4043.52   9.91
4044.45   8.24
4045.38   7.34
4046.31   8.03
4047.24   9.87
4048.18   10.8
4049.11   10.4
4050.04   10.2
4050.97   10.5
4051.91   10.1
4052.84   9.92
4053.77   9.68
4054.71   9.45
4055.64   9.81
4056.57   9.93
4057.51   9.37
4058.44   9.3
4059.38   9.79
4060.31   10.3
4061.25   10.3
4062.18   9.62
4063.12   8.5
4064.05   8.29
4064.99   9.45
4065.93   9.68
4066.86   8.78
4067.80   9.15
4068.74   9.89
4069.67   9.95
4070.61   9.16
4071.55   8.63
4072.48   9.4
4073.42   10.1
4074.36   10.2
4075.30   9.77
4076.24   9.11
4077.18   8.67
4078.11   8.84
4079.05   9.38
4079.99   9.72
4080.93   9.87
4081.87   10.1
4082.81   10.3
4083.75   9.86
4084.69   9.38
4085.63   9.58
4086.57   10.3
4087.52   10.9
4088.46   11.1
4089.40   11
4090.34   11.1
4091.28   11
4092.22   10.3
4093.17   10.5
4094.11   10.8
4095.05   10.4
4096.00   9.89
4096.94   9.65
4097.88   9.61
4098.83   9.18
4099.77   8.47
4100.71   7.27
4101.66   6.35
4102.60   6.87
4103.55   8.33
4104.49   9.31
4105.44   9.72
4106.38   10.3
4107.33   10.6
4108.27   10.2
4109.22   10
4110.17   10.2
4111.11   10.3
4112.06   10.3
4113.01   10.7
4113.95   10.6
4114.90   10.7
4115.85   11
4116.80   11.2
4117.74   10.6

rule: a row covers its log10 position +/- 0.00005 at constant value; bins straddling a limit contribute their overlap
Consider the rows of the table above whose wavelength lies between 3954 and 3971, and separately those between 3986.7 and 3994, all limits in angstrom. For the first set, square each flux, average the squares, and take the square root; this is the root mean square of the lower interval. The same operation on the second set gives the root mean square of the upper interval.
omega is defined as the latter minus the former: 3.3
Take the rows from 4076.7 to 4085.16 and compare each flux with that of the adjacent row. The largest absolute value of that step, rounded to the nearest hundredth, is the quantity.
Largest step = 0.54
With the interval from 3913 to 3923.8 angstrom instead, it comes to 0.91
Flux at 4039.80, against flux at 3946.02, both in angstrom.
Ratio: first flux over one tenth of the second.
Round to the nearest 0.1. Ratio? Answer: 13.3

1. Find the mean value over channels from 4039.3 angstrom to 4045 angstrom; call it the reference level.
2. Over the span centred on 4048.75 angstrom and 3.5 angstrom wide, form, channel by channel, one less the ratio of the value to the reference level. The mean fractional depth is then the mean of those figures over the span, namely -0.05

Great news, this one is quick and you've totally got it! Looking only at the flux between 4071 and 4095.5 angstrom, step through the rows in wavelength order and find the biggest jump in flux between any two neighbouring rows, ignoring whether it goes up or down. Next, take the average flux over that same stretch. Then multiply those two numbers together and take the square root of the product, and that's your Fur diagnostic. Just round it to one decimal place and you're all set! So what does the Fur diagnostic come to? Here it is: 2.8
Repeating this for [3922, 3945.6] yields 2.1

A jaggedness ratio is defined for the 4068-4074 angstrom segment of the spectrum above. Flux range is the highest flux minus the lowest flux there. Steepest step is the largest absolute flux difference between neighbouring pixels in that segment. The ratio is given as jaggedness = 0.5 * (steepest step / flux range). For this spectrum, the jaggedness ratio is 0.269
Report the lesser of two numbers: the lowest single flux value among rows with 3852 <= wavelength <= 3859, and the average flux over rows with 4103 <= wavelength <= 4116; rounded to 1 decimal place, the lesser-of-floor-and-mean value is 6.3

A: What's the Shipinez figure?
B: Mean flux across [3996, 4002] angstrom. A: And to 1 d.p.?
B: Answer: 9.6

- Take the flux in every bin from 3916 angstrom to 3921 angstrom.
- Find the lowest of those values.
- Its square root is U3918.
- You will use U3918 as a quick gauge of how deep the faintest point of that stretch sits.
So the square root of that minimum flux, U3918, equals 2.65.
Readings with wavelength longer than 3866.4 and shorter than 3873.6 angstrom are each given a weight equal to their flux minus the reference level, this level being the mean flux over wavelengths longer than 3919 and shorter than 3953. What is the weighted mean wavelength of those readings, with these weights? 3869.4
